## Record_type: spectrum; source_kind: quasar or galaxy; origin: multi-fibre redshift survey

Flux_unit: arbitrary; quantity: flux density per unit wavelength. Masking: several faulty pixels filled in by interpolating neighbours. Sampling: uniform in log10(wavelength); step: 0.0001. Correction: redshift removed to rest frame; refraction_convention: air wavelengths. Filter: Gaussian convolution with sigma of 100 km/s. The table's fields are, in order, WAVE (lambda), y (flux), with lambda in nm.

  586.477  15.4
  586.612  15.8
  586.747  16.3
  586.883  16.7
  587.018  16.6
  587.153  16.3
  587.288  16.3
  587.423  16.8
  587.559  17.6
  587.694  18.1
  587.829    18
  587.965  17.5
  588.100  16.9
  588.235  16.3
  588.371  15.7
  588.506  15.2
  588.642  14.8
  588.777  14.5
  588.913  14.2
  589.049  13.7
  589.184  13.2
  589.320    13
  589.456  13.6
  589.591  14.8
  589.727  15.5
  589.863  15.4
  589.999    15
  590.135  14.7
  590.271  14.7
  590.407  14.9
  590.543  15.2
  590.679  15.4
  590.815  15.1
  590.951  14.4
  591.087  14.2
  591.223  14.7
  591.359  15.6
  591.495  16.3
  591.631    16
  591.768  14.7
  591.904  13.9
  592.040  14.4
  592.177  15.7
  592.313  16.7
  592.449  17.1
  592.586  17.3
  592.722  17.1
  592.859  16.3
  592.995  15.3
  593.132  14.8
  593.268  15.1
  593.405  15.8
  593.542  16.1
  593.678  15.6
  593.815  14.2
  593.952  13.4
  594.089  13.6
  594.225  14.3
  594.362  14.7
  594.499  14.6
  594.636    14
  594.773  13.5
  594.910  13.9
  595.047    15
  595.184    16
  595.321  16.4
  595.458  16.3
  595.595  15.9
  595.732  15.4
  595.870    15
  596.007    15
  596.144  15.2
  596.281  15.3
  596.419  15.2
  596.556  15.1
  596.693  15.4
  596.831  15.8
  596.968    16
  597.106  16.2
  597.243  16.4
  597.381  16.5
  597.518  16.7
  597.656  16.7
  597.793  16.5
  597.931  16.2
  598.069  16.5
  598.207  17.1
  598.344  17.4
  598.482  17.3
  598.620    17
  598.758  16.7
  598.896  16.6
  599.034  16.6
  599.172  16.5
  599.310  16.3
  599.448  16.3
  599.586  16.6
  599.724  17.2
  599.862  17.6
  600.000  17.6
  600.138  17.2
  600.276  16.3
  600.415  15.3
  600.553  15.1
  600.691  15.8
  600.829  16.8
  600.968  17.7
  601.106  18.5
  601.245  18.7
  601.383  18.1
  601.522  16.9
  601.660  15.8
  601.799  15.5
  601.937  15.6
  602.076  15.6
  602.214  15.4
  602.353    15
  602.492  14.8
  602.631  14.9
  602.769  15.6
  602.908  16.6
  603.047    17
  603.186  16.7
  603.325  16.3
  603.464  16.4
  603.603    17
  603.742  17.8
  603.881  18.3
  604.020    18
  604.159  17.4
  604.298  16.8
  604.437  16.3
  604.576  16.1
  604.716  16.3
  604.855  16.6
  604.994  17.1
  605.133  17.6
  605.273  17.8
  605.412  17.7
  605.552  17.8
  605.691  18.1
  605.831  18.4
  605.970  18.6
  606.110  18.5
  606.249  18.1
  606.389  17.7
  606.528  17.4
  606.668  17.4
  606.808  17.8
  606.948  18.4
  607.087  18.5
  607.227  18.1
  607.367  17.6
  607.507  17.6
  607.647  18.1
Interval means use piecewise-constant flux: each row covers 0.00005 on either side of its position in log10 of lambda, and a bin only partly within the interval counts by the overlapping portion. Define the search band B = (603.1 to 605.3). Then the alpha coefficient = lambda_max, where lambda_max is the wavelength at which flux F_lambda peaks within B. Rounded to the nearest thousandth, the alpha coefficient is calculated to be 603.881 nm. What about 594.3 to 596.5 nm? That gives 595.321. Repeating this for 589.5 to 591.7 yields 591.495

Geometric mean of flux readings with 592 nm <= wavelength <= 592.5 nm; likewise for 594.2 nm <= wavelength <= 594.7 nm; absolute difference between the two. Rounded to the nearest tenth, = 1.5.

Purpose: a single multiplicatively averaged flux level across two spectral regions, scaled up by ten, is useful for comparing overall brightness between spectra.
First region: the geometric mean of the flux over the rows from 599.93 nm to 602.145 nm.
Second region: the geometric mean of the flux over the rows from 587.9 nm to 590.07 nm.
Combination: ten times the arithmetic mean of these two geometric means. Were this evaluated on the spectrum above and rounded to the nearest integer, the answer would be 158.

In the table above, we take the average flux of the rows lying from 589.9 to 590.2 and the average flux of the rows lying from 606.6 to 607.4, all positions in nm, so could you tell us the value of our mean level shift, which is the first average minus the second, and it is -3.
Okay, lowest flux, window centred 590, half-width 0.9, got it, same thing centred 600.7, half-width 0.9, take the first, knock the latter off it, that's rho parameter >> -2.1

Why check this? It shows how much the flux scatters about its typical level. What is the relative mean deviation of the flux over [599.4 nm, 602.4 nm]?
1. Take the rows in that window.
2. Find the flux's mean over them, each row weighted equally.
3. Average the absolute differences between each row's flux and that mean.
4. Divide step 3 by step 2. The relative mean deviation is 0.058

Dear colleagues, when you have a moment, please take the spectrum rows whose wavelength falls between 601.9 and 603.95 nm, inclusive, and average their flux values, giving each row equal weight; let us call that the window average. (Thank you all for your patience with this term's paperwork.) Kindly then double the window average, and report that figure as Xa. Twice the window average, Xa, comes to 32.4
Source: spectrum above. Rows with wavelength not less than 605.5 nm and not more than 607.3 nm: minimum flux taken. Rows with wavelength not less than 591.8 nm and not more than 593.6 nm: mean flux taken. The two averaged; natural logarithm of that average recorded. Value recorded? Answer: 2.81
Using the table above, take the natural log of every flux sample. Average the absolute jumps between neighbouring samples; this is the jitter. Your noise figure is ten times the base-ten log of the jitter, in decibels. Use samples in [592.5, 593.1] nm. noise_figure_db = -13.9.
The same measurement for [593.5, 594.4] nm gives -13.4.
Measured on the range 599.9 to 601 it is -13.5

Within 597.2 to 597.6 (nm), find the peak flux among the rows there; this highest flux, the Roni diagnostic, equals 16.7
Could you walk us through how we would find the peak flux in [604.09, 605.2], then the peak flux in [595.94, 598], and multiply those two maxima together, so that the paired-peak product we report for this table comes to 294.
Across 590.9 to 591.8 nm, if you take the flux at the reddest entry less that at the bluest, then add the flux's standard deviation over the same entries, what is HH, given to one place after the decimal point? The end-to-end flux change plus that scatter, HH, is 1.1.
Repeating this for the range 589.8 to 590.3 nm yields -0.4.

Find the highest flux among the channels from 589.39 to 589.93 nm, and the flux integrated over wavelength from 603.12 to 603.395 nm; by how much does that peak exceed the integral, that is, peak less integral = 11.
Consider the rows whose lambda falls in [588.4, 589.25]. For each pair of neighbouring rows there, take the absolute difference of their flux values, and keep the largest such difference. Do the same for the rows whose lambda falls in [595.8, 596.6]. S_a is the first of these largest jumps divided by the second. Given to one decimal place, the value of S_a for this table 2.5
